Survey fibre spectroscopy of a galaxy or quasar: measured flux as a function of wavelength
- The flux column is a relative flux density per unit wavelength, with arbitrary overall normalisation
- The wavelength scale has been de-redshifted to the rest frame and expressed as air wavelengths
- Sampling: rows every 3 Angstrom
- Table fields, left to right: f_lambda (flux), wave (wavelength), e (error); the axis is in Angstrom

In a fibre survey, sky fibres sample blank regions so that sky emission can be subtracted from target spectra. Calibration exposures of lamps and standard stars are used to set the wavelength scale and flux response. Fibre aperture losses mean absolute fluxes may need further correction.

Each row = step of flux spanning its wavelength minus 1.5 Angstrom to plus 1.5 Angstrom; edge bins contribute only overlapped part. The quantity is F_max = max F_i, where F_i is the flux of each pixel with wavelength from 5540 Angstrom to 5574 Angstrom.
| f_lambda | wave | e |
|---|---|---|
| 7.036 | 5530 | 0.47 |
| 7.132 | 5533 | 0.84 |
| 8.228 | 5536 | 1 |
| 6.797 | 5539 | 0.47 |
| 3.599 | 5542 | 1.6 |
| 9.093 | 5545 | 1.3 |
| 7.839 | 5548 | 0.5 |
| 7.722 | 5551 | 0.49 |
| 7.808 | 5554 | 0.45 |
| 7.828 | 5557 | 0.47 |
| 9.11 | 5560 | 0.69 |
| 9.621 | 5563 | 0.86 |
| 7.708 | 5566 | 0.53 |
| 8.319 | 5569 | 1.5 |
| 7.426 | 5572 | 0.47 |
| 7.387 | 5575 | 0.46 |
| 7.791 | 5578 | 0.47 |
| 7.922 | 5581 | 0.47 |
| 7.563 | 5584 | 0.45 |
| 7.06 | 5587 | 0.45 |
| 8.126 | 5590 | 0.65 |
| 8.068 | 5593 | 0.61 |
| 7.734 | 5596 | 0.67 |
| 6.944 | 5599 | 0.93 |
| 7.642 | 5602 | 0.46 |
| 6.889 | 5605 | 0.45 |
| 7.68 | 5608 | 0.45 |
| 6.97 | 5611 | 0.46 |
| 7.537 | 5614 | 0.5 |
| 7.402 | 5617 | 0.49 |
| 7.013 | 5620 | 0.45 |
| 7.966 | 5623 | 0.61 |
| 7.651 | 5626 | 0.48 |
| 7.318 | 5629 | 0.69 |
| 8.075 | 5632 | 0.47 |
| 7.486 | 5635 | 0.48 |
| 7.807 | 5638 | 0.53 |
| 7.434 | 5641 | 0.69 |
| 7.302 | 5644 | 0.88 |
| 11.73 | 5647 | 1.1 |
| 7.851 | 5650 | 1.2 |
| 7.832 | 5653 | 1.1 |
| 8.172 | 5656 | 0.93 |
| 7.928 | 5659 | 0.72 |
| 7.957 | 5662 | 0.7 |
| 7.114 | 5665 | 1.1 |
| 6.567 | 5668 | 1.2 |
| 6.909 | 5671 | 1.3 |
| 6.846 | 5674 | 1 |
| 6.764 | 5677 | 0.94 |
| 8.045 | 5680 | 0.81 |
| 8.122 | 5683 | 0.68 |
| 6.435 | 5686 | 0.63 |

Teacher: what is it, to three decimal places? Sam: 9.621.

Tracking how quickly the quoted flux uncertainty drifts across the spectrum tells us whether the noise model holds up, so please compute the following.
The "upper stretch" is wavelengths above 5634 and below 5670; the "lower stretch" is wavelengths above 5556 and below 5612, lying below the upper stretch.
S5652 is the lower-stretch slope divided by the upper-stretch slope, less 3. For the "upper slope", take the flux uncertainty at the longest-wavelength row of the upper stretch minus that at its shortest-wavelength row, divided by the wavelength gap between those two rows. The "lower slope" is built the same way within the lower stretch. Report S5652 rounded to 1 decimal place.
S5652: -3.0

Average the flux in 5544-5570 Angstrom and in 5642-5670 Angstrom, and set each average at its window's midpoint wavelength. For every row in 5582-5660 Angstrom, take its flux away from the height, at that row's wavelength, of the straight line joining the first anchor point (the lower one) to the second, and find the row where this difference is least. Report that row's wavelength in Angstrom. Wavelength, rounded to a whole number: 5647 Angstrom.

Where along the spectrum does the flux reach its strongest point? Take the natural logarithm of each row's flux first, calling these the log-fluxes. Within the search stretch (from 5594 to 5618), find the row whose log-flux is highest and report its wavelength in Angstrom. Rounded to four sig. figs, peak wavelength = 5596 Angstrom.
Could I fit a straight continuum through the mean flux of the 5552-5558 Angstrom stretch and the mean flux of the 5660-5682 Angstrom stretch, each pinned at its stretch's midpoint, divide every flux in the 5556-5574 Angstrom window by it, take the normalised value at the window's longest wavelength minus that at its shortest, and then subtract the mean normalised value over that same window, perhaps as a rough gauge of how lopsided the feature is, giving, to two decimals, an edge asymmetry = -1.11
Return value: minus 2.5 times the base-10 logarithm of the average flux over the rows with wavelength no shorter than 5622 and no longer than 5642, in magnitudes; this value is -2.21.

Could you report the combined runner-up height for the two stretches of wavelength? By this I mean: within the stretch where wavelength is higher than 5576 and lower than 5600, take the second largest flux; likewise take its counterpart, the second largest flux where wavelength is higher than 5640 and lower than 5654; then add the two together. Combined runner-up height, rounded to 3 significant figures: 15.9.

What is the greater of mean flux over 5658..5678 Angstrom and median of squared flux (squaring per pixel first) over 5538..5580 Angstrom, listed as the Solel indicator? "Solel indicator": 60.8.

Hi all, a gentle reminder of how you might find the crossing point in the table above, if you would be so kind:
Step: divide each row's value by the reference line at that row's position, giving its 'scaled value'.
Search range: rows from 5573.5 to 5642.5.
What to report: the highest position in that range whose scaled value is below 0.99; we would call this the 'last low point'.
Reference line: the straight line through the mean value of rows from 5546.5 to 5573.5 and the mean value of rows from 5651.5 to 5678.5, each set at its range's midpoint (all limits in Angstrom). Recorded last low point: 5641 Angstrom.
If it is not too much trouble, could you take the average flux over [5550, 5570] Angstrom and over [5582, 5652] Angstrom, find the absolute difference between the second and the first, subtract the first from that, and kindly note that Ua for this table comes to -7.71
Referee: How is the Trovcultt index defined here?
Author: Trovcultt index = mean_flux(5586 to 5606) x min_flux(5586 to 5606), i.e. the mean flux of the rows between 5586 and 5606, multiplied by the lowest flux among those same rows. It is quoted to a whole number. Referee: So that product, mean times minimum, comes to 52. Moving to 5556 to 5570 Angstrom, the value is 66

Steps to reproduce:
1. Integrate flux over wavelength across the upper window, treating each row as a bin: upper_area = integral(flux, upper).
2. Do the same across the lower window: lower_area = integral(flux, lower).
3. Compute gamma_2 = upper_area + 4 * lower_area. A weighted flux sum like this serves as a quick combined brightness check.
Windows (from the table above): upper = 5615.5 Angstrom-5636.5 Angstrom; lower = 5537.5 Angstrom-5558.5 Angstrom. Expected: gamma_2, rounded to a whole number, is 767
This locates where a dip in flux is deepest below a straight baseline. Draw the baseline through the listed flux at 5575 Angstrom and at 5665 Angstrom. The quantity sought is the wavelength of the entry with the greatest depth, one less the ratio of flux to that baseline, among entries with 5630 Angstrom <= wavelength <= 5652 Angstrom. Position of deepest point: 5644 Angstrom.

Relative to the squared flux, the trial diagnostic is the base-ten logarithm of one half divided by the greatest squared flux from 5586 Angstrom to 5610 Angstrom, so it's -2.12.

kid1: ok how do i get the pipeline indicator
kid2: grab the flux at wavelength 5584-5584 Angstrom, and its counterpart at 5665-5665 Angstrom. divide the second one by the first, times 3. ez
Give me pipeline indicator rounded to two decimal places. 2.82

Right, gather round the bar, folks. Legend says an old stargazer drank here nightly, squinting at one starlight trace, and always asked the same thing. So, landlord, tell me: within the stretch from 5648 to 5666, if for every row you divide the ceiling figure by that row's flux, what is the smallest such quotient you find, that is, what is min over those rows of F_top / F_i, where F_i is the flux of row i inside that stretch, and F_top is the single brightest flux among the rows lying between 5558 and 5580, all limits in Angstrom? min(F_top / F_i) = 1.18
